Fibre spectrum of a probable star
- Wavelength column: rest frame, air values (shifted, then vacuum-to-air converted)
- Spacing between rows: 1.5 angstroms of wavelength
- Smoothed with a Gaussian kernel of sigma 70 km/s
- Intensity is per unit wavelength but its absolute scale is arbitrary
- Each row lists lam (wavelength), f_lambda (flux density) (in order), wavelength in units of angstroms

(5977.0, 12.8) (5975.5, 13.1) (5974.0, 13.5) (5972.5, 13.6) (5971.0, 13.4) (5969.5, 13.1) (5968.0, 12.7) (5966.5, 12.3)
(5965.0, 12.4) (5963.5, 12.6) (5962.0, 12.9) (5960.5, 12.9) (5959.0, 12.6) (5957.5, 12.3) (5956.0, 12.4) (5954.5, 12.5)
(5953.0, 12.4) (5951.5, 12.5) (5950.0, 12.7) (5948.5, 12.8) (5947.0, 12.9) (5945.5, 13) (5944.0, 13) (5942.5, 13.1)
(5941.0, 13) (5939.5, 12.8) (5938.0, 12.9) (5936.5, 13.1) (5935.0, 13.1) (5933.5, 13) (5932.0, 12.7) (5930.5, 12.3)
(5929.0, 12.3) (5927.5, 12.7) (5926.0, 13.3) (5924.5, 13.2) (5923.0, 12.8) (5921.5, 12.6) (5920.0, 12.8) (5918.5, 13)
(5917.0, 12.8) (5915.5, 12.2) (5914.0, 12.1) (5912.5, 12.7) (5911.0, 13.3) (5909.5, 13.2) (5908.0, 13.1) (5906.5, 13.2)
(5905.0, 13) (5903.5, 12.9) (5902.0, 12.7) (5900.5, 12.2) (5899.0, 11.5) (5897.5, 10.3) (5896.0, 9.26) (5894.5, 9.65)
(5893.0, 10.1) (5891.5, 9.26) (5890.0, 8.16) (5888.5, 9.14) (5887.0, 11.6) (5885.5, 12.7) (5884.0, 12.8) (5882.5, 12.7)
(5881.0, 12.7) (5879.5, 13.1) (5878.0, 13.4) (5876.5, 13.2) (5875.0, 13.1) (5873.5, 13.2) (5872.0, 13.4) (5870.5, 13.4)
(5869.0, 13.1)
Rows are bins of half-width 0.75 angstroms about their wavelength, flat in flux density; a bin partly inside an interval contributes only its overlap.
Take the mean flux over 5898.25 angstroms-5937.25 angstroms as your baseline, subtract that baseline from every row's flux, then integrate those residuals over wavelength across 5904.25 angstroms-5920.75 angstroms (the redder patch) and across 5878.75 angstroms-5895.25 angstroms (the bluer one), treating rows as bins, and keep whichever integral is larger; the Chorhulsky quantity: 1.5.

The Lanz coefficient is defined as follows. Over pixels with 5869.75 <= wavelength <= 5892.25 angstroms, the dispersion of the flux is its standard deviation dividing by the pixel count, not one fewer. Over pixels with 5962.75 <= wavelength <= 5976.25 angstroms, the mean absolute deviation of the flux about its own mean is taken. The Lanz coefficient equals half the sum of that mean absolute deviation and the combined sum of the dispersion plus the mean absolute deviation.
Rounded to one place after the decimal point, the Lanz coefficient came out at 1.3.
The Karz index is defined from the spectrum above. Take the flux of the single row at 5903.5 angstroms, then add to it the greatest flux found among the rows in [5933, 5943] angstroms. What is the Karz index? 26.0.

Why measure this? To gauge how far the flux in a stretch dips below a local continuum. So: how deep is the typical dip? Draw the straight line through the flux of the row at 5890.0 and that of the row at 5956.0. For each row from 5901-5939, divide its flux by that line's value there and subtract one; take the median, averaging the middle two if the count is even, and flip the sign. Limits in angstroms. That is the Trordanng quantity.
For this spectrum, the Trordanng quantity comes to -0.27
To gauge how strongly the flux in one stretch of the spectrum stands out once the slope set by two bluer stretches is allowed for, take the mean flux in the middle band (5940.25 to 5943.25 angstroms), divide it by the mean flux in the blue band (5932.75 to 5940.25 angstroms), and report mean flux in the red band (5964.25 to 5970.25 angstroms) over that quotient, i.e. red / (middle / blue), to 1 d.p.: 12.6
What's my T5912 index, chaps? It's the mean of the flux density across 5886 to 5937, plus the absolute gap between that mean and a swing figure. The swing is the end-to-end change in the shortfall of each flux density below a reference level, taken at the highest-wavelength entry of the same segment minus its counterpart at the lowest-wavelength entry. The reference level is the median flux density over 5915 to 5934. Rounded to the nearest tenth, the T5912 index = 25.6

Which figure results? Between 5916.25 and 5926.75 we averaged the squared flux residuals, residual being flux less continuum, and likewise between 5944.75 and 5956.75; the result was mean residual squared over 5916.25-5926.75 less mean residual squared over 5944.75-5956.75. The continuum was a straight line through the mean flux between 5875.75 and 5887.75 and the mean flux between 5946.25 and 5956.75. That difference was 0.07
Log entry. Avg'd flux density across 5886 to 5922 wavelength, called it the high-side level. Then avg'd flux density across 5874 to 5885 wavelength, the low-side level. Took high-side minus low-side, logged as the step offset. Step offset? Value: -1.3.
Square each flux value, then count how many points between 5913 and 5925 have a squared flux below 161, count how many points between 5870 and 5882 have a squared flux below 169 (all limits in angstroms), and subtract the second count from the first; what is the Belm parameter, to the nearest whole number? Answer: 2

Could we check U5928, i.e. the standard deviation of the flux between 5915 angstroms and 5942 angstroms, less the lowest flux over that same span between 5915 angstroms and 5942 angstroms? -11.9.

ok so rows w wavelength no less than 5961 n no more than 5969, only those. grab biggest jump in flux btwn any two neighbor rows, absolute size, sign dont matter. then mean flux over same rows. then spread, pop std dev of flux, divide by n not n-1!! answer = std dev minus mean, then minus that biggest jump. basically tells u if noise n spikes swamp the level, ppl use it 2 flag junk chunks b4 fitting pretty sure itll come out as -12.8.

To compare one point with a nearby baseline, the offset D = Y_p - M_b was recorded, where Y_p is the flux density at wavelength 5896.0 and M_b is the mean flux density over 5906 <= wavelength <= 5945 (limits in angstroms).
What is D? -4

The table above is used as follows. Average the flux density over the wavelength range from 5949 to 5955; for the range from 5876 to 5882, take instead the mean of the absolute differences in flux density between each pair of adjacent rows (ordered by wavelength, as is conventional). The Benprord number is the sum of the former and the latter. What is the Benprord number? 12.8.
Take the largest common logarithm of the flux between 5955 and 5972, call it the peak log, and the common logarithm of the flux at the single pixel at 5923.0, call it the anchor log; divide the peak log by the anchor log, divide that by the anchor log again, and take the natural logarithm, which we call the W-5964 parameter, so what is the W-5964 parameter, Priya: -0.08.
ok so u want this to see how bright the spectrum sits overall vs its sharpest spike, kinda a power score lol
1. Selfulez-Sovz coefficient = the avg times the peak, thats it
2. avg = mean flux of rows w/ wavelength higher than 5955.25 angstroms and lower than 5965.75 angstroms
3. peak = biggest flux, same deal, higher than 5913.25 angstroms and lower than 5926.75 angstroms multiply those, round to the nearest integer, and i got 167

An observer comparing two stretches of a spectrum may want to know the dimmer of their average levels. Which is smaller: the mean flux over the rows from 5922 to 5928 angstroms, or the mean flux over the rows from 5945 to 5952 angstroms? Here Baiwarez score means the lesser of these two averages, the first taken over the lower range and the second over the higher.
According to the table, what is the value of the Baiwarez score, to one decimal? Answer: 12.8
